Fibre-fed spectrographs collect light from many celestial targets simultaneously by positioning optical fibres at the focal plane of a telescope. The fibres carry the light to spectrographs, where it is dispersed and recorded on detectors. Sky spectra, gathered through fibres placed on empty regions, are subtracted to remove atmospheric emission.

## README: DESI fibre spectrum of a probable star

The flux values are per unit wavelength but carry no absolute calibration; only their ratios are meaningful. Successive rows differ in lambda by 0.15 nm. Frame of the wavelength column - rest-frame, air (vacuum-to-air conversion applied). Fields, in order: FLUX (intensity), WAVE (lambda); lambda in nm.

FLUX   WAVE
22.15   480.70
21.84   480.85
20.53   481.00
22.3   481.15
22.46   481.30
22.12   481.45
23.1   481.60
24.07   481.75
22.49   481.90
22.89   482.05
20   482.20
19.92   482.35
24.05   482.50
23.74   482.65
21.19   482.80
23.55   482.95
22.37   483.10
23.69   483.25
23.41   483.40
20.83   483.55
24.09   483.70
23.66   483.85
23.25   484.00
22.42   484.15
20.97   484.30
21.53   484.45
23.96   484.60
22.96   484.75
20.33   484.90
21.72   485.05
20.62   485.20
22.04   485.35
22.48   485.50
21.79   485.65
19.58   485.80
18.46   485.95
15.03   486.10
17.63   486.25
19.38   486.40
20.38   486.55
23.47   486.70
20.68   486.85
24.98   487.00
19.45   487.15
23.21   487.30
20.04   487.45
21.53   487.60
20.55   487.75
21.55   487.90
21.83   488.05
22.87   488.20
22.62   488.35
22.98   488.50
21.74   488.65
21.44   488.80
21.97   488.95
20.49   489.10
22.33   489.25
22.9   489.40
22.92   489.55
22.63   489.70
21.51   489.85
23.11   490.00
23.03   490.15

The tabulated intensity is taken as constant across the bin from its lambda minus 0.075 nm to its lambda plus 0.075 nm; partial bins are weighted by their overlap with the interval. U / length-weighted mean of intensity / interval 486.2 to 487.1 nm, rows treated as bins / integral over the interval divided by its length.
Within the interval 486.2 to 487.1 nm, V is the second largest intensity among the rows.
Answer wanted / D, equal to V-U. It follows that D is 2.3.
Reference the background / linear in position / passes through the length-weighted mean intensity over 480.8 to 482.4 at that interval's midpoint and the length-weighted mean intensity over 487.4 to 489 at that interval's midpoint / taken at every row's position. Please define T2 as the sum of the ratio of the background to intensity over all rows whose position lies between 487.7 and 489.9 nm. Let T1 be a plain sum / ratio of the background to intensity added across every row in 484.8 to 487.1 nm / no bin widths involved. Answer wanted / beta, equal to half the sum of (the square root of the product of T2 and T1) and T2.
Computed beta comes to 15.2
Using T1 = 16.16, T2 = 14.8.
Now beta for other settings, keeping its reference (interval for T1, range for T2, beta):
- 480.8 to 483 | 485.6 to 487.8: 15.9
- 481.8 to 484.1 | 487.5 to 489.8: 14.8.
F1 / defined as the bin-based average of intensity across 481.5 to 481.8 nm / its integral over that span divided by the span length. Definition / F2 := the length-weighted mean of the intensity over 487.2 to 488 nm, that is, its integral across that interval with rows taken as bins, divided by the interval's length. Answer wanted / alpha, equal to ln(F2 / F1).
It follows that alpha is -0.094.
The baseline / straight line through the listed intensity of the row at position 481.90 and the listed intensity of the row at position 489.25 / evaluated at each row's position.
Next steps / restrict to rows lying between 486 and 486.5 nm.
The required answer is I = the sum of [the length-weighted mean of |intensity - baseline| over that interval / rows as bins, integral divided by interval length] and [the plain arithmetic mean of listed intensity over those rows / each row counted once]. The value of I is 22.2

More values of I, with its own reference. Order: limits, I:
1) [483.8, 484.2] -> 23.8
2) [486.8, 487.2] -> 24.1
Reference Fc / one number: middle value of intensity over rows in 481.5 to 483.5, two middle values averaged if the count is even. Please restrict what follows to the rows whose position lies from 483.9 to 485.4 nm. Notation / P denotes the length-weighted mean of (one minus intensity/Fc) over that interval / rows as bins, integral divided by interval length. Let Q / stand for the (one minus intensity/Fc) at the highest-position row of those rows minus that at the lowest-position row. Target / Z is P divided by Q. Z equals 1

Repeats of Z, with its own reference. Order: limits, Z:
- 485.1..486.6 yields 14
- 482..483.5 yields -1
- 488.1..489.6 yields -18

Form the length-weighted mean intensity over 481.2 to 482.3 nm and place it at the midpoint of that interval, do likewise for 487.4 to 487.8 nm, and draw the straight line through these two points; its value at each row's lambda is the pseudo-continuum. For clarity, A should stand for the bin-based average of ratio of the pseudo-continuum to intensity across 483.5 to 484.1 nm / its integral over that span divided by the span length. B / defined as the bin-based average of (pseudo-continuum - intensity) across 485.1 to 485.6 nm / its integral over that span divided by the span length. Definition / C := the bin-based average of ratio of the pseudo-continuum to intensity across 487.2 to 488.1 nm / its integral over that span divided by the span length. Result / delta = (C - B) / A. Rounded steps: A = 0.950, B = -0.3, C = 0.97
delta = 1.4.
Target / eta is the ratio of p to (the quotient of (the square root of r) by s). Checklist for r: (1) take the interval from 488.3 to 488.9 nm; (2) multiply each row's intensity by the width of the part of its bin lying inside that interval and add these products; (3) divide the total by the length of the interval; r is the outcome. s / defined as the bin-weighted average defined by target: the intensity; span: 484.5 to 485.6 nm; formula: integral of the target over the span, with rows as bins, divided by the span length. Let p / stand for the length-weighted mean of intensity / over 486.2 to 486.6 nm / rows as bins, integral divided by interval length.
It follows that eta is 89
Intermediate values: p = 19.1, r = 22.2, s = 22.0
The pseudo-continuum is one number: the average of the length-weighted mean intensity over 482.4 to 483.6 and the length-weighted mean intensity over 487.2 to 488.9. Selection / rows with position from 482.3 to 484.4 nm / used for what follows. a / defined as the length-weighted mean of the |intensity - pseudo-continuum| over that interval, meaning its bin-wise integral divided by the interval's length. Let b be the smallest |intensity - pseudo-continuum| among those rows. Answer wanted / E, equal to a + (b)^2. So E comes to 1.2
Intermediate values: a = 1.2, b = 0.04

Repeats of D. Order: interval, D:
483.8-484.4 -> 0.8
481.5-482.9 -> 1.7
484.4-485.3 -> 1.1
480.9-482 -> 0.7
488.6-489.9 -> 0.9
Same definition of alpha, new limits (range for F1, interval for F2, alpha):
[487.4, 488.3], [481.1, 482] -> 0.059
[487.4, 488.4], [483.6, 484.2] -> 0.076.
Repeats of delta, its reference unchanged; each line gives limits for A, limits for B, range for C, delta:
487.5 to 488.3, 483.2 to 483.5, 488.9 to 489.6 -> 2.4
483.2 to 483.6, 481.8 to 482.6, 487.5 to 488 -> 0.7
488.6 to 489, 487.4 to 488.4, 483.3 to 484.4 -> 2.0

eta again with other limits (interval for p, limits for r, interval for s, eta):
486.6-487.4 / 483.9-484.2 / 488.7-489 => 101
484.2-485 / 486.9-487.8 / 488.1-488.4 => 107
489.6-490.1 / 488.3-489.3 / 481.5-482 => 111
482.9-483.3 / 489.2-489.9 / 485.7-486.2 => 87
